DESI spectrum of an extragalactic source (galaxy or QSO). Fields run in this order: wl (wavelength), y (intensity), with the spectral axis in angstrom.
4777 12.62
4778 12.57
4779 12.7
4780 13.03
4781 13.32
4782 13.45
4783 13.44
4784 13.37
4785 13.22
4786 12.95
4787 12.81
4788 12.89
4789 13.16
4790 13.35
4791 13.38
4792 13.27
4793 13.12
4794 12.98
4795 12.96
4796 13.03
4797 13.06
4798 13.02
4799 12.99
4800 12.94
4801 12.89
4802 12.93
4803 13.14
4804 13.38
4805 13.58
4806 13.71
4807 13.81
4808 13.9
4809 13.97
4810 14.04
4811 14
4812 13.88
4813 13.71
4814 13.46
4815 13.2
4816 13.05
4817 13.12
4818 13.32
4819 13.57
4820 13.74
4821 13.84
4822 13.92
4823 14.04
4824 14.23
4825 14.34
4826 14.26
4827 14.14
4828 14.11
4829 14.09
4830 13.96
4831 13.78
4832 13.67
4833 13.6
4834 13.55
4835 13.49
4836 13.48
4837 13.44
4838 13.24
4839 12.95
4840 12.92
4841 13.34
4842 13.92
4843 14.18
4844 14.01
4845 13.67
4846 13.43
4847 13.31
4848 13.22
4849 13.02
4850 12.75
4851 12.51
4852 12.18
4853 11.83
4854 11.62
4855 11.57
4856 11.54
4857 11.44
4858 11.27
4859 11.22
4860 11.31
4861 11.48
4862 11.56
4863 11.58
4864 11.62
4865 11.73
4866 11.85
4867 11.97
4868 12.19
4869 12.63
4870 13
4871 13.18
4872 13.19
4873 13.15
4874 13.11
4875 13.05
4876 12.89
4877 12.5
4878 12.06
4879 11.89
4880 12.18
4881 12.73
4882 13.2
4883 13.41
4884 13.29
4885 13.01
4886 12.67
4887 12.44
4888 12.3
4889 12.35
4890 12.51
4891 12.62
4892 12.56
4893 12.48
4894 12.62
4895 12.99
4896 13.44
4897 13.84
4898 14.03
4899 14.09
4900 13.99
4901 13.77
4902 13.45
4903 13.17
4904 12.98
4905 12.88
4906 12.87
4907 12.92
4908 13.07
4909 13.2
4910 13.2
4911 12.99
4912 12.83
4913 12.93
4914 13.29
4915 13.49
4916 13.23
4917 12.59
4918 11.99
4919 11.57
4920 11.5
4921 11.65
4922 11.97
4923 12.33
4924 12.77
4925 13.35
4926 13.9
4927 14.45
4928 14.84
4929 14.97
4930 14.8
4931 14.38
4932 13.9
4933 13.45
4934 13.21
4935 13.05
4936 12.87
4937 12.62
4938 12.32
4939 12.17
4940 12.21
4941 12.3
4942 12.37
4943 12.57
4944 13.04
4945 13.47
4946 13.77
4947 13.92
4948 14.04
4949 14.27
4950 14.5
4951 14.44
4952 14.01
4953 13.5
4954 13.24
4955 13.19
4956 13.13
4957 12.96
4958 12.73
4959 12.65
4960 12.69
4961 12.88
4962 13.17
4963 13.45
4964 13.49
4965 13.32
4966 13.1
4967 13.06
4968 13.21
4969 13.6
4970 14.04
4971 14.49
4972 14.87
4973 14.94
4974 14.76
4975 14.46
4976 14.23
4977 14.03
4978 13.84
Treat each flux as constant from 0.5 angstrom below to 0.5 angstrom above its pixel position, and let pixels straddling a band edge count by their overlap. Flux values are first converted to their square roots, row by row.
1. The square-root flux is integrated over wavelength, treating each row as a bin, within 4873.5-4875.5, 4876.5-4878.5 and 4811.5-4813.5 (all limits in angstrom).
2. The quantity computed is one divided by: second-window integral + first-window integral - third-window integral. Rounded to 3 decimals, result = 0.147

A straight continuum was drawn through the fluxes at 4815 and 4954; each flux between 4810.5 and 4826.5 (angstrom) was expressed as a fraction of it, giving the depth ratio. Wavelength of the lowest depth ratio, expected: 4816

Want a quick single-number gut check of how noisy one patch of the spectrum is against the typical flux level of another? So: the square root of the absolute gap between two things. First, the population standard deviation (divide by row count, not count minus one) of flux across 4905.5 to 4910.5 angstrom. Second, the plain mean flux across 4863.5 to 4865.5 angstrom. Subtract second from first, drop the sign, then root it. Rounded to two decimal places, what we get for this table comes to 3.40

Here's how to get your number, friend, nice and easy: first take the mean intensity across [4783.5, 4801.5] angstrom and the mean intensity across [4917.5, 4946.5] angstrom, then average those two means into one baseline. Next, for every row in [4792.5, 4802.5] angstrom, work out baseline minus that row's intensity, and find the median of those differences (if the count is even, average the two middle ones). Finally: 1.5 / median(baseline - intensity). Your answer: 22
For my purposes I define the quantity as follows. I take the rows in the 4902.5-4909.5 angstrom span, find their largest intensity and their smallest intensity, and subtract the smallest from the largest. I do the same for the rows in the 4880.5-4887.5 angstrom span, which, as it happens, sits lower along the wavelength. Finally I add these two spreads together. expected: 1.30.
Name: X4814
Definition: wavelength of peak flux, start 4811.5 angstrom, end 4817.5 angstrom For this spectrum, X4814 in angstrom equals 4812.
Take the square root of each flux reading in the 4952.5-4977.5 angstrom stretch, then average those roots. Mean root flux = 3.68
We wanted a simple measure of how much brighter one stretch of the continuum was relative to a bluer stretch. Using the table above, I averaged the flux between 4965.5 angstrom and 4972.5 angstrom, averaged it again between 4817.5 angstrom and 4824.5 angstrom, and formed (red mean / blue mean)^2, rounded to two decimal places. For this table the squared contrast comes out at 0.99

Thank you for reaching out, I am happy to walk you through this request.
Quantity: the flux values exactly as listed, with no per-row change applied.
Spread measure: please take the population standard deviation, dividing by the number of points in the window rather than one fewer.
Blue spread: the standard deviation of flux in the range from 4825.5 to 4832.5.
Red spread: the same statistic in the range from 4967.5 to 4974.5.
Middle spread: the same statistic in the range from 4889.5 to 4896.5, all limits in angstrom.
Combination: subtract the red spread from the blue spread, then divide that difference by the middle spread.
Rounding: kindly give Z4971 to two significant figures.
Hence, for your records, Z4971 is -1.3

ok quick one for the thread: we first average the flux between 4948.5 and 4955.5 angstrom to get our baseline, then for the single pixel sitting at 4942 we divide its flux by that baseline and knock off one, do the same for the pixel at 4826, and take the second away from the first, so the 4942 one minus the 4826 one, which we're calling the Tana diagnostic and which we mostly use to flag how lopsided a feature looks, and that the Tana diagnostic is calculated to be -0.14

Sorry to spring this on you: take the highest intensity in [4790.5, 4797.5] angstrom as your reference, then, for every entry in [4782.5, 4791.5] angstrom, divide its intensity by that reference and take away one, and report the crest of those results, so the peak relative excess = 0.004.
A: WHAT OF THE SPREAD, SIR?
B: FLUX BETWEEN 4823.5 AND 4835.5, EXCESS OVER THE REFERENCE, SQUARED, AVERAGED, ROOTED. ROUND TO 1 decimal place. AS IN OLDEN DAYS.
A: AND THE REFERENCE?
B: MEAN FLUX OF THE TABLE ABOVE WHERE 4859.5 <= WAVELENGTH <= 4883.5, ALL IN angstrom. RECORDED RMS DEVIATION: 1.6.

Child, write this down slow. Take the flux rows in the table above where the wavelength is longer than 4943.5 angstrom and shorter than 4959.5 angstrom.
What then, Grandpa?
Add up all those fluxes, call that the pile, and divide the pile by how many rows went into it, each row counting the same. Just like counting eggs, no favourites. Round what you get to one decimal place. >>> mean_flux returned 13.6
